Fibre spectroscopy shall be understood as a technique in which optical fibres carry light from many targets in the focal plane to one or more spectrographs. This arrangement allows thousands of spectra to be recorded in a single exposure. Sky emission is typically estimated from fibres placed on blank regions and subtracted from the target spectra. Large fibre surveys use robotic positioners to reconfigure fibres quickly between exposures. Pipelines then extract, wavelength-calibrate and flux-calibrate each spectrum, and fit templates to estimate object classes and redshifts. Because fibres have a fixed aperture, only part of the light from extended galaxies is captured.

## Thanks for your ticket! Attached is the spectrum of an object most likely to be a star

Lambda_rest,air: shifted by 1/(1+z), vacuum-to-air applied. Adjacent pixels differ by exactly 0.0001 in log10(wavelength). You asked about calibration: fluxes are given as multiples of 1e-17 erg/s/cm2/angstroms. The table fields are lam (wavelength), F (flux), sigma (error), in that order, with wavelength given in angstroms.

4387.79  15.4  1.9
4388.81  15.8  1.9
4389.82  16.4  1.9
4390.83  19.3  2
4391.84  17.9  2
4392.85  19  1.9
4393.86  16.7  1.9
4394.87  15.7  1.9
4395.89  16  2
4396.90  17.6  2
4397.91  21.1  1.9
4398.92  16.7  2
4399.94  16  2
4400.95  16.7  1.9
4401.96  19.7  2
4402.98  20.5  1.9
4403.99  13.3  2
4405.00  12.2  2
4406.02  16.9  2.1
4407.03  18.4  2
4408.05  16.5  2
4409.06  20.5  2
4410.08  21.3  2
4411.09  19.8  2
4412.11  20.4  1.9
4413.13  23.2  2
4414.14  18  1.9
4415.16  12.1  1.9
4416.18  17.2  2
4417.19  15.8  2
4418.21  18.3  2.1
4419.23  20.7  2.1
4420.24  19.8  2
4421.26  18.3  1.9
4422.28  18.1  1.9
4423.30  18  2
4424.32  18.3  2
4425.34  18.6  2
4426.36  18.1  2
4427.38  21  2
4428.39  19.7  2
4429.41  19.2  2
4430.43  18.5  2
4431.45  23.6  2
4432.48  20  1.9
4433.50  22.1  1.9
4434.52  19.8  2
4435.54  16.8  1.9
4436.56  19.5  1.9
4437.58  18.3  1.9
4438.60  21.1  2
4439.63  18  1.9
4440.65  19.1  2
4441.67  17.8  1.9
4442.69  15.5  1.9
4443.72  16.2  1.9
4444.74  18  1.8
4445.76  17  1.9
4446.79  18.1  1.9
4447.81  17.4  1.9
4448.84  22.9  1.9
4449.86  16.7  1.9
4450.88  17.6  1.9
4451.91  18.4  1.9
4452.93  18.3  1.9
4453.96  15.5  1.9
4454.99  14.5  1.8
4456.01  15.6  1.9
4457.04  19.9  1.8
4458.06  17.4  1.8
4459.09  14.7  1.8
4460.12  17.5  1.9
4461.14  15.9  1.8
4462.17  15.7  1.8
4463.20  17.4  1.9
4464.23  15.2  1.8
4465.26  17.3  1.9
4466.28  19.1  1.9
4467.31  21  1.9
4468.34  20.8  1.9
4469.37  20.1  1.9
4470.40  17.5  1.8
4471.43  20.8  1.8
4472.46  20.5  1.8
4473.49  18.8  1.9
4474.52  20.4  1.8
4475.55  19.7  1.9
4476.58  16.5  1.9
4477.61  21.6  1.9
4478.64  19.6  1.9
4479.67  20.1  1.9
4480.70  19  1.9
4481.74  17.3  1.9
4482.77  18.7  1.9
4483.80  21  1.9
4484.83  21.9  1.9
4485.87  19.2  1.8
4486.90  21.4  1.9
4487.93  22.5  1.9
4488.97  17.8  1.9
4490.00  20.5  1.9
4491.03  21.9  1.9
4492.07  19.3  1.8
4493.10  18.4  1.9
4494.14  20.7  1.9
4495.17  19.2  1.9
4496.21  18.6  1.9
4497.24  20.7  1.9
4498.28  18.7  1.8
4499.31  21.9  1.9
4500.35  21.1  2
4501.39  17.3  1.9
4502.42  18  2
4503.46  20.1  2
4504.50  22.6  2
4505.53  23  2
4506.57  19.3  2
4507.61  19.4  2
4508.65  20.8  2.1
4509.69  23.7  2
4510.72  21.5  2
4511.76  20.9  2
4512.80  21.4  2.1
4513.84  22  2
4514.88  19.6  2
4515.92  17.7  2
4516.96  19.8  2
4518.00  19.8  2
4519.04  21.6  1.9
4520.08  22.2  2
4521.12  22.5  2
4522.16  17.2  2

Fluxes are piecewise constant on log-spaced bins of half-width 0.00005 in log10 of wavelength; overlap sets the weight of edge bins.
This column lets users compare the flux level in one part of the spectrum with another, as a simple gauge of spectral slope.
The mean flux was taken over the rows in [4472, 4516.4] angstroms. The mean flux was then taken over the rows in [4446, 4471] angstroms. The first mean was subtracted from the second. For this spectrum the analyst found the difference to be -2.4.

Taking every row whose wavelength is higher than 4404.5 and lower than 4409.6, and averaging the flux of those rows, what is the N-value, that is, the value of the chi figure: 16.9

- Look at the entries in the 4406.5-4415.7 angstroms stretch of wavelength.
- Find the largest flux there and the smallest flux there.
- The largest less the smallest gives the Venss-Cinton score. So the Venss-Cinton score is 11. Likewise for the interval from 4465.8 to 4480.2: 5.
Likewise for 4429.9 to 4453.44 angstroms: 8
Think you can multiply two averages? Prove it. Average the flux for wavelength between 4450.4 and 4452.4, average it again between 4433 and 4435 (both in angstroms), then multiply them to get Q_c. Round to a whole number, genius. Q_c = 377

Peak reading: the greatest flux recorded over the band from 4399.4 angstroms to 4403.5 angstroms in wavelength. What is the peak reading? 20.5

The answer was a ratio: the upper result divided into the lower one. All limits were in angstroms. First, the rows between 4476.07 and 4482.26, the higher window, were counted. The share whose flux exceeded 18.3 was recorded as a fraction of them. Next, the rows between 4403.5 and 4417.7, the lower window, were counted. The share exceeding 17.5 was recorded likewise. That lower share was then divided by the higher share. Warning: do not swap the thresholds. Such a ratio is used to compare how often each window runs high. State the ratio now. 0.75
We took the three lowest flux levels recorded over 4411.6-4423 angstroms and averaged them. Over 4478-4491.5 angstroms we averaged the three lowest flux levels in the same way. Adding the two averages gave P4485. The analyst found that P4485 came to 33.0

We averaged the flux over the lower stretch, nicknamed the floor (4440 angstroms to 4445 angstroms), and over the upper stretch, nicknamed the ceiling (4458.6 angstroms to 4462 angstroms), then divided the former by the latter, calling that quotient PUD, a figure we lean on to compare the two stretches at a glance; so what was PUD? 1.08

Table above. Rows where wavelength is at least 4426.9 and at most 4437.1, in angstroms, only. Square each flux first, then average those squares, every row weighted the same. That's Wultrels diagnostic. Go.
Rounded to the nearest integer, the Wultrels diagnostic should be 404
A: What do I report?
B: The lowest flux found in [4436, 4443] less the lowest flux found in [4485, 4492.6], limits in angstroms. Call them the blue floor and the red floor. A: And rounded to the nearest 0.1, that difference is -2.3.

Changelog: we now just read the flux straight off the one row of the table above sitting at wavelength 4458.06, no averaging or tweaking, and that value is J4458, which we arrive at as 17.4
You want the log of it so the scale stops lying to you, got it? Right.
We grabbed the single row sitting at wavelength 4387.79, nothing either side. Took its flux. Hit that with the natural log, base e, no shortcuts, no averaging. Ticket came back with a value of 2.73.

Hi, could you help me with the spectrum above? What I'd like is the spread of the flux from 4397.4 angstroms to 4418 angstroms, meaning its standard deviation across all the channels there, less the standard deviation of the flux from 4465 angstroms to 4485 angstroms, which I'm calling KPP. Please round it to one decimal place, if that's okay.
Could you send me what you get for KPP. 1.5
